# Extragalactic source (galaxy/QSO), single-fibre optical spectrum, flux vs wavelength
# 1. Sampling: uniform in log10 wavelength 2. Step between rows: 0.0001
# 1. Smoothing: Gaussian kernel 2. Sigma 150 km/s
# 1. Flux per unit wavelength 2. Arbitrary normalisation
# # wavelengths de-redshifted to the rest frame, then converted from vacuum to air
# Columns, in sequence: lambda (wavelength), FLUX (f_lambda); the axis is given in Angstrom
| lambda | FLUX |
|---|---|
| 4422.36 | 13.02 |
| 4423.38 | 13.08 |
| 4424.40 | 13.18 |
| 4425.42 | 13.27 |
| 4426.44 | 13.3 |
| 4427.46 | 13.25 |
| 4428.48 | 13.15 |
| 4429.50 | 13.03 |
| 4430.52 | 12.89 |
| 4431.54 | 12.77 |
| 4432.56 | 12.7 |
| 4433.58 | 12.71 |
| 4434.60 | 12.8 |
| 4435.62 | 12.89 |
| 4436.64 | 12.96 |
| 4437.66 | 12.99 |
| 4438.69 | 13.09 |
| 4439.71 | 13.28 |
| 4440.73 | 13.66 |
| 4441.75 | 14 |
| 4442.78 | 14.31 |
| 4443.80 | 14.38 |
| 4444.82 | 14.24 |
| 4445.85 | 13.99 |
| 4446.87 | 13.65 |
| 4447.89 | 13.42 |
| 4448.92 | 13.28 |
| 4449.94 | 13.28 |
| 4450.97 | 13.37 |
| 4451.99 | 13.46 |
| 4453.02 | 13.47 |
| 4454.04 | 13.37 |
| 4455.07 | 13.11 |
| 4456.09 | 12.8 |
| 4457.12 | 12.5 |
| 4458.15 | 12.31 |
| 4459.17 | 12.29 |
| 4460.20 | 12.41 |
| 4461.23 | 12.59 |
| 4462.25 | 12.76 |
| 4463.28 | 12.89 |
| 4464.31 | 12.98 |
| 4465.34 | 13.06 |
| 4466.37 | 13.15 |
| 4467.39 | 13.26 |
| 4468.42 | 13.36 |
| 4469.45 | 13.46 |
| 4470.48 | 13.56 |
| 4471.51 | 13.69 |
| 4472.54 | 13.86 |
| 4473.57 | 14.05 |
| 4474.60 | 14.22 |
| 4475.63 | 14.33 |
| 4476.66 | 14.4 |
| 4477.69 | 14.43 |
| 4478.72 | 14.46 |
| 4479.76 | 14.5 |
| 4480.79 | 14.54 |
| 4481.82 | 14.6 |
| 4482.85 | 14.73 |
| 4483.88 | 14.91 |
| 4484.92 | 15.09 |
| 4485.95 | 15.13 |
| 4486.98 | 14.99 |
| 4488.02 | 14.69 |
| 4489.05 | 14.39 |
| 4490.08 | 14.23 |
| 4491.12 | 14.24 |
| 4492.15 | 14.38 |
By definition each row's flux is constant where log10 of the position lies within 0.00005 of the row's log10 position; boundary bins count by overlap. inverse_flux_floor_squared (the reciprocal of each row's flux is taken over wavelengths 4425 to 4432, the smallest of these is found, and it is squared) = 0.0057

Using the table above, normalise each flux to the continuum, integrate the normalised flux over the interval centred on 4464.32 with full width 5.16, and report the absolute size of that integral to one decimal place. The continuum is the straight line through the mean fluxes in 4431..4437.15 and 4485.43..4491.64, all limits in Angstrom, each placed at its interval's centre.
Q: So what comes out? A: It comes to 4.8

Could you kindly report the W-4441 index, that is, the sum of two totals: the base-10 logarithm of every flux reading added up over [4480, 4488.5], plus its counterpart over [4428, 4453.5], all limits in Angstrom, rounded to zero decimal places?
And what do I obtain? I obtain 38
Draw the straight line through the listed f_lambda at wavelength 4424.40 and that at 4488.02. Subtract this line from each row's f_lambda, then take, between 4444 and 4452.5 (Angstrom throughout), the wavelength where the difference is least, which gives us 4449.94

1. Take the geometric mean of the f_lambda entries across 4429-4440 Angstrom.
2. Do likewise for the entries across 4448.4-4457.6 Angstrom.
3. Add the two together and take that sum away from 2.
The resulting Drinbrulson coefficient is -24.1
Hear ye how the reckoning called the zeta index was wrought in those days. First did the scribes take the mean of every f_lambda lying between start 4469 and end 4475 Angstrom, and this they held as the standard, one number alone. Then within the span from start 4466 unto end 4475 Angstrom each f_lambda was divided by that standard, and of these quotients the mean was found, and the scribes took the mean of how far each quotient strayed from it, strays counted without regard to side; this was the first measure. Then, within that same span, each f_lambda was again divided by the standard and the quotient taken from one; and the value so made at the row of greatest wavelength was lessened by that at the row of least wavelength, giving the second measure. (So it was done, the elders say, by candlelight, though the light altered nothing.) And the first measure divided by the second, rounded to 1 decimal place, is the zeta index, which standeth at -0.3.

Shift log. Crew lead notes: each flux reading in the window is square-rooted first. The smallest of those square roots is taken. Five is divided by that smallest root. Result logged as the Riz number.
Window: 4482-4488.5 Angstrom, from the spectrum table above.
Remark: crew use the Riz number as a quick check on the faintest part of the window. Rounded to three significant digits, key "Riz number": 1.30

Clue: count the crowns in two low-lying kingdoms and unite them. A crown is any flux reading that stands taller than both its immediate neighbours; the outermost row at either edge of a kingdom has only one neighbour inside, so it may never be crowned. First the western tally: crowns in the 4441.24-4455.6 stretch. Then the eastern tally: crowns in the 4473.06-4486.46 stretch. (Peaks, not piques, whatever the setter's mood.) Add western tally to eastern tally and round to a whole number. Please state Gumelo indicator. 2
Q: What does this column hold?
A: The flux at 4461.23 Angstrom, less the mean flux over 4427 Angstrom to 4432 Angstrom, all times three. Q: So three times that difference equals -1.28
